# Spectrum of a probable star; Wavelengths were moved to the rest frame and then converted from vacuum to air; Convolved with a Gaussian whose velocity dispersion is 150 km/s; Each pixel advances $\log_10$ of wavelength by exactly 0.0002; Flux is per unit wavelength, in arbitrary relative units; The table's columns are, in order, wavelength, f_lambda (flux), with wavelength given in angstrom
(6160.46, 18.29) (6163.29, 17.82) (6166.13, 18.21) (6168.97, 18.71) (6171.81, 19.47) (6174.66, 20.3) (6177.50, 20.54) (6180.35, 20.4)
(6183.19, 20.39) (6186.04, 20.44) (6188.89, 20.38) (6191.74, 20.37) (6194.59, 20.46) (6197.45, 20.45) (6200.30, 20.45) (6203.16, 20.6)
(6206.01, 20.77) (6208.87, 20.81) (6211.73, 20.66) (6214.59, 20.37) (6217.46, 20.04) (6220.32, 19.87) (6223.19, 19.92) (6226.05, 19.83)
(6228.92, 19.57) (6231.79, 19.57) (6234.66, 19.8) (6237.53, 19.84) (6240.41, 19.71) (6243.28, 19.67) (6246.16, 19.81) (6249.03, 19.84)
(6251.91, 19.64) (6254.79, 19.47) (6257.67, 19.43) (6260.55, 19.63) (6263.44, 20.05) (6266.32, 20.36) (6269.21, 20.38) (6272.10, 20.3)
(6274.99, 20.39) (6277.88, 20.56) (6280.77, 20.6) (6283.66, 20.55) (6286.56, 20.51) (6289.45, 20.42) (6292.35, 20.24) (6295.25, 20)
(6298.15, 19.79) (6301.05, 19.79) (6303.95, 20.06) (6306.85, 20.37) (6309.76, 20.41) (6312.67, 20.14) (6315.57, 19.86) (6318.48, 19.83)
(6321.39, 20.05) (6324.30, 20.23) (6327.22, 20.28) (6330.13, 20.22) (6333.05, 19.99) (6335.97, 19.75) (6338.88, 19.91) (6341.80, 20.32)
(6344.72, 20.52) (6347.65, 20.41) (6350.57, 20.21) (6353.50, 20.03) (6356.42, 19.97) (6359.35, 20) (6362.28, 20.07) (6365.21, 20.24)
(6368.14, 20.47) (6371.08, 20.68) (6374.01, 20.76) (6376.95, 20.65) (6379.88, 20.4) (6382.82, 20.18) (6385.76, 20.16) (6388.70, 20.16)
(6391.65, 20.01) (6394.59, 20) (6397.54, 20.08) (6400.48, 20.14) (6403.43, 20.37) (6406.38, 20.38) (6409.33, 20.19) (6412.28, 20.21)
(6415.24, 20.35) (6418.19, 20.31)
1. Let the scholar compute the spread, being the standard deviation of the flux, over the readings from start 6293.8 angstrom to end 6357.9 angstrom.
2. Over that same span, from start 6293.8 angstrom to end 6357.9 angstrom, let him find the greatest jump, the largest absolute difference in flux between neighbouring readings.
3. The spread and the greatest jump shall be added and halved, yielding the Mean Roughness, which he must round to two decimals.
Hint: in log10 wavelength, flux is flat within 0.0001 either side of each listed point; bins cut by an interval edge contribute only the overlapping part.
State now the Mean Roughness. 0.32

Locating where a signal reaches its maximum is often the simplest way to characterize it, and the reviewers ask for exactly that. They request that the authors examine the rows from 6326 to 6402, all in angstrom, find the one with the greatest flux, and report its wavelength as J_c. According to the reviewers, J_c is 6374.01 angstrom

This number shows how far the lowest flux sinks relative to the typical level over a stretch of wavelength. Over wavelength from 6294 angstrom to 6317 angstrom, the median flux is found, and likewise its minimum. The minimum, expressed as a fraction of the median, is 0.988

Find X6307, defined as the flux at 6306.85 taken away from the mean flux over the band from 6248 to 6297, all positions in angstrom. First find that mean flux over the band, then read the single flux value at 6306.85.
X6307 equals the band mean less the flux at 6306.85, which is -0.2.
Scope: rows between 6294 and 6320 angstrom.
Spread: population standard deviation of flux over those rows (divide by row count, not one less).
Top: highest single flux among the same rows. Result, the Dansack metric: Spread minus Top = -20.18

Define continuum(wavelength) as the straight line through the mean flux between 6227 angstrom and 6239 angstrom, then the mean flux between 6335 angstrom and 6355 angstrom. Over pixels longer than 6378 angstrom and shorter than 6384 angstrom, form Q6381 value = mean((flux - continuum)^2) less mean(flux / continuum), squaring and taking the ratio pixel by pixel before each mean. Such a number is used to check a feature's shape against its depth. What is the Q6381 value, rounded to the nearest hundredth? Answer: -0.98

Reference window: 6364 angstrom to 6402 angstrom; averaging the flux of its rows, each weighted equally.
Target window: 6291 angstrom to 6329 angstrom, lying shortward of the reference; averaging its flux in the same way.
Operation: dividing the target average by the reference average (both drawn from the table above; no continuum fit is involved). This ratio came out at 0.989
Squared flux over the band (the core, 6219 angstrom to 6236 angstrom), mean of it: 390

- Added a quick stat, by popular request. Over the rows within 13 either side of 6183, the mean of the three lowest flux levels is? 20.0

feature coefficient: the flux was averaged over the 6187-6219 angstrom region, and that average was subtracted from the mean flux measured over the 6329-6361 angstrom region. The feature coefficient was -0.37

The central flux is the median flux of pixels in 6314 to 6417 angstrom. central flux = 20.19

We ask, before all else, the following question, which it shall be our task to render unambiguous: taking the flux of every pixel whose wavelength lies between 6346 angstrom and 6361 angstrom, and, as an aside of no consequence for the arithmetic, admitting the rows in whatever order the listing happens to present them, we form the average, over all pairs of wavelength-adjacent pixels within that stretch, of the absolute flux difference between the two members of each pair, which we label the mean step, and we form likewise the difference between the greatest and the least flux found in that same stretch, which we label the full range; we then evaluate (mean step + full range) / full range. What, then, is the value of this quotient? 1.27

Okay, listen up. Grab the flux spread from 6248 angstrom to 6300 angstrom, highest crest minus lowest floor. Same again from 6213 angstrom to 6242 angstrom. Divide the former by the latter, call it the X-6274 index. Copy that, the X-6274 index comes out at 1.5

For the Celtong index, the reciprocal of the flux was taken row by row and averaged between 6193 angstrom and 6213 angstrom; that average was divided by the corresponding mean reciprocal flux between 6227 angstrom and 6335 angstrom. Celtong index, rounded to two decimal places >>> 0.97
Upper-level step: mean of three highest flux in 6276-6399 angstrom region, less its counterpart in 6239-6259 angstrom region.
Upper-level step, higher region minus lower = 0.91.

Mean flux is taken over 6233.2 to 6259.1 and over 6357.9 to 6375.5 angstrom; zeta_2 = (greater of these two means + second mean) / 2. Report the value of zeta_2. 20.4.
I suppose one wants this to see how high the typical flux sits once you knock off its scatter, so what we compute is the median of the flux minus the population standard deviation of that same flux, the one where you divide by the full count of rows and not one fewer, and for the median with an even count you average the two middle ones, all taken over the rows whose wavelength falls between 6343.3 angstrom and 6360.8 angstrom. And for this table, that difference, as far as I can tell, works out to 19.9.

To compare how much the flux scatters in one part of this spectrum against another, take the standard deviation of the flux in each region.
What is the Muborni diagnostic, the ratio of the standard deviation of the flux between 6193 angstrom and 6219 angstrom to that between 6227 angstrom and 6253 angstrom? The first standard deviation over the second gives 2.1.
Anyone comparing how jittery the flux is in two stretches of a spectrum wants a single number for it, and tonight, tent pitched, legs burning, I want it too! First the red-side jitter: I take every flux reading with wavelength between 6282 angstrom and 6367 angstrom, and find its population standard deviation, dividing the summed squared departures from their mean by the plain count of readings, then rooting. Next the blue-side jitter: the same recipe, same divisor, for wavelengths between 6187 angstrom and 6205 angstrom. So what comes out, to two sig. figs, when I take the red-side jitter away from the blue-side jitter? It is -0.16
